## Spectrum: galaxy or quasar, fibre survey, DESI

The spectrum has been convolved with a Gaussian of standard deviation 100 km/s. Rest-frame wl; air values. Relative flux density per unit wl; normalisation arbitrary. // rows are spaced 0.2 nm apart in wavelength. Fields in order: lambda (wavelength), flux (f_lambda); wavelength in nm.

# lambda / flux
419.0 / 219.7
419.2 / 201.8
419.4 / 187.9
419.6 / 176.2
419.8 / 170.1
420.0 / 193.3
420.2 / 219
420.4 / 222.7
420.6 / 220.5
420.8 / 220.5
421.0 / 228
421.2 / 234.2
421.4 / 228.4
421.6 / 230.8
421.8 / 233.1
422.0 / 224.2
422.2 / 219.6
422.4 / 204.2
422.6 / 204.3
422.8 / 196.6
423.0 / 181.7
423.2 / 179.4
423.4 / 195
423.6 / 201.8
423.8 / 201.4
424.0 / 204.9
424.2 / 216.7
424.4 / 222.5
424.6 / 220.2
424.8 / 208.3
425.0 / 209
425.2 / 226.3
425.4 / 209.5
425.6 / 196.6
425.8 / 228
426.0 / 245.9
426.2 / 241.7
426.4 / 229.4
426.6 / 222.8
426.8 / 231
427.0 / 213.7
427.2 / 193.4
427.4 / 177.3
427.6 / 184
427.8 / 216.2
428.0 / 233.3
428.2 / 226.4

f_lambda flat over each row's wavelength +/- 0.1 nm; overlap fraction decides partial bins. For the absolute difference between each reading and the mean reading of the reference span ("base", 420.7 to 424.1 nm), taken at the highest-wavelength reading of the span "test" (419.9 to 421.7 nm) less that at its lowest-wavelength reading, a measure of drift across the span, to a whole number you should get 2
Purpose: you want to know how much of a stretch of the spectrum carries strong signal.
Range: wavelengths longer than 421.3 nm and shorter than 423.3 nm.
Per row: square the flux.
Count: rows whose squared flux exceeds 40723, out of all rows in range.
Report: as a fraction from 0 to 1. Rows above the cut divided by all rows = 0.70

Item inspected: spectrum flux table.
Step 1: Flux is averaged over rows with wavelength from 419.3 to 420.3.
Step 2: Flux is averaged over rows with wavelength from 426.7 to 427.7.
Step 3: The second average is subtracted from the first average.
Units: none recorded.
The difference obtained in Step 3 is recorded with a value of -11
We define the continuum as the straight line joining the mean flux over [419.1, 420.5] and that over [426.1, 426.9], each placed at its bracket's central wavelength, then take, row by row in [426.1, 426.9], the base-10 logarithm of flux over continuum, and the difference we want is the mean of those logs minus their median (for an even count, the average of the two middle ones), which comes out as 0.0027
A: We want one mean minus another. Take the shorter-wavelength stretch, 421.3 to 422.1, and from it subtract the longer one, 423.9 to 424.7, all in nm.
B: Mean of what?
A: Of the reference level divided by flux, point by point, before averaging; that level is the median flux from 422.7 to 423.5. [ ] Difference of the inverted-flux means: -0.05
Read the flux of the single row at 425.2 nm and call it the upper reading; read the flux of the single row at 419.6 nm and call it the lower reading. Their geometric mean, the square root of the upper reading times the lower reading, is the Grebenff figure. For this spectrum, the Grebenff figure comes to 200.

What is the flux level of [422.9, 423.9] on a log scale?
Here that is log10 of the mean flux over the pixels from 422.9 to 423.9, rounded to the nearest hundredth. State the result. 2.28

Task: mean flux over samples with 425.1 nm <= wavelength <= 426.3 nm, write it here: 225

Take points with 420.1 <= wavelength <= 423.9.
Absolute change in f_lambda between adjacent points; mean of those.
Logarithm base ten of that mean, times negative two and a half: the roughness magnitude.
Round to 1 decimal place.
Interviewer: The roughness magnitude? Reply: -1.9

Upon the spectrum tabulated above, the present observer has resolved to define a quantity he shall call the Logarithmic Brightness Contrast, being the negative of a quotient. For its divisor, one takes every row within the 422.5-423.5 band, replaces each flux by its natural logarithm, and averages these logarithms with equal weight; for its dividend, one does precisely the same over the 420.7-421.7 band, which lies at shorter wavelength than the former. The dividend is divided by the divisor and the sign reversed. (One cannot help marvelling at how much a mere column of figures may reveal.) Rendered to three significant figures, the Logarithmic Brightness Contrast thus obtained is -1.03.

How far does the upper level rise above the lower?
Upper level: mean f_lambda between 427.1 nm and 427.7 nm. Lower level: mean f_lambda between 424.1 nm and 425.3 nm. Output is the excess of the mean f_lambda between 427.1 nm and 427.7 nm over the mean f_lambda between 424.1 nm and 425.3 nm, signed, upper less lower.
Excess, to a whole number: -32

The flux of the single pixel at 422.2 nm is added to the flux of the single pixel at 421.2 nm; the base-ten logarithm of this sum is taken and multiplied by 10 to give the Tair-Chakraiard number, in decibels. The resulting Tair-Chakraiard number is 26.6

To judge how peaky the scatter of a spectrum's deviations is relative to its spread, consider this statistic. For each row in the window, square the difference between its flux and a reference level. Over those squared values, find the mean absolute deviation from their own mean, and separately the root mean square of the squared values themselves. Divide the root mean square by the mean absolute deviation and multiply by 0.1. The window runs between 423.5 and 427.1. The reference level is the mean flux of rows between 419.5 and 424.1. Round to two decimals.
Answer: 0.17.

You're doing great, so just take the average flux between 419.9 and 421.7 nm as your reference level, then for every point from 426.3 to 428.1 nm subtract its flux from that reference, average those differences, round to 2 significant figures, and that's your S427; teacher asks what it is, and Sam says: 11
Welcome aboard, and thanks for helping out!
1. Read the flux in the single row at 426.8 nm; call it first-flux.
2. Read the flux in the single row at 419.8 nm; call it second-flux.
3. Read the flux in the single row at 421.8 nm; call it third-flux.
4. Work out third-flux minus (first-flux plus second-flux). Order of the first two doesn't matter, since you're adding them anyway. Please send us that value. -168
